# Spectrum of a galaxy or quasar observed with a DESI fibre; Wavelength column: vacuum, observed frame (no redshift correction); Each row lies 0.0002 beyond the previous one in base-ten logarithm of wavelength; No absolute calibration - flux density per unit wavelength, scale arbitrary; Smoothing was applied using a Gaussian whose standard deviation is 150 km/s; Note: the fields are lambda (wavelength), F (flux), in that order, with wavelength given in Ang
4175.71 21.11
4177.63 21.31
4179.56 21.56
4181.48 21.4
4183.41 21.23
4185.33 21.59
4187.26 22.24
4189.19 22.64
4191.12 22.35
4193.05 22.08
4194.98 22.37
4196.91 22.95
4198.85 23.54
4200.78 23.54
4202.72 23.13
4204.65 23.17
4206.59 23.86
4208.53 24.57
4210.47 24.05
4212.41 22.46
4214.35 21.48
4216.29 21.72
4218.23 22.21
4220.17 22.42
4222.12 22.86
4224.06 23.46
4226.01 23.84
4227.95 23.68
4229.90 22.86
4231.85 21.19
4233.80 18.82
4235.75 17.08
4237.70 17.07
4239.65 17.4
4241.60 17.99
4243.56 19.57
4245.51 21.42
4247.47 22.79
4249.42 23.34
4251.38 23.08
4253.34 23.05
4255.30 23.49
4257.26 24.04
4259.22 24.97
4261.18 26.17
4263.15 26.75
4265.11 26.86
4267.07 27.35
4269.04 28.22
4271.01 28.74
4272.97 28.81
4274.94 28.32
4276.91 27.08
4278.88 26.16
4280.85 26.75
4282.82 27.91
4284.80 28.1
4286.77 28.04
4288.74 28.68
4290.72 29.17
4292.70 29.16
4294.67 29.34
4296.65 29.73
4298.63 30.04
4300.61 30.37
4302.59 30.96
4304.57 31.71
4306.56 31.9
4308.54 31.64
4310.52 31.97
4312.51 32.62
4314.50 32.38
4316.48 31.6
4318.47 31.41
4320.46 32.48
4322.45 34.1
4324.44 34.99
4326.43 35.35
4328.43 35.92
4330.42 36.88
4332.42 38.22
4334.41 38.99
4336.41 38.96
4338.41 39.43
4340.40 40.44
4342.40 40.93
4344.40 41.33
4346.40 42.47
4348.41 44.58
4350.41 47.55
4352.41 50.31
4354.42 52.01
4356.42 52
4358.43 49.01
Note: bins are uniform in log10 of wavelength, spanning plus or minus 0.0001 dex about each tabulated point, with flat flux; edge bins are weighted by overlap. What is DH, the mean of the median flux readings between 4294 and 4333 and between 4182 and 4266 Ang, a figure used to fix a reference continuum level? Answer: 27.4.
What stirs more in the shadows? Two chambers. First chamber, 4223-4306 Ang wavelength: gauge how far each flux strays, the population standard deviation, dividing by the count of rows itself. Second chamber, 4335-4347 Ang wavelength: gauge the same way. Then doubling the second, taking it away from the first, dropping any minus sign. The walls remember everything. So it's 1.7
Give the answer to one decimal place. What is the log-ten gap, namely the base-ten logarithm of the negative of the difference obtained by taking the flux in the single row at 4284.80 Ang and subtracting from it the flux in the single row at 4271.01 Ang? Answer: -0.2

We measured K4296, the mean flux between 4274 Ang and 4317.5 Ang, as 30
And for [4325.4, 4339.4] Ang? 38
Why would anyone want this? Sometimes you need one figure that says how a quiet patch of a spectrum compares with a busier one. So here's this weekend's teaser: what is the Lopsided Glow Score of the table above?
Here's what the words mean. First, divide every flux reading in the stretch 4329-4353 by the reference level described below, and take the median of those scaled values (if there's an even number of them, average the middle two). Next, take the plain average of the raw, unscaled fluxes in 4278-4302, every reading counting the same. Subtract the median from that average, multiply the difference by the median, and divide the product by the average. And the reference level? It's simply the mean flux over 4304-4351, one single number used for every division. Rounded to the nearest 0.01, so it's 1.07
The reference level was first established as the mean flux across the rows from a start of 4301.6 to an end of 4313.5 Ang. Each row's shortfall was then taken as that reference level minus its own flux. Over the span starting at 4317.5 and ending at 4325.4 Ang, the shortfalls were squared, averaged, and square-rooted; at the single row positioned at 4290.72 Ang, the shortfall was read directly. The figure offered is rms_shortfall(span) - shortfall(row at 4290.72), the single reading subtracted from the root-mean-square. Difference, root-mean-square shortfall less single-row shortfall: -1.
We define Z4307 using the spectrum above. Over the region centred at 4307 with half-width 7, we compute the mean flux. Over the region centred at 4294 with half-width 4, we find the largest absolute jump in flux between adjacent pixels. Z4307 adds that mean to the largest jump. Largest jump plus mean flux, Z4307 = 32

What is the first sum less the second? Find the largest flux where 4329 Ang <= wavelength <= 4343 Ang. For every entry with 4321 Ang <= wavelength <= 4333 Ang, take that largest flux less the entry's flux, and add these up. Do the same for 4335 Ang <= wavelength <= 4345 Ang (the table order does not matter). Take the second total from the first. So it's 27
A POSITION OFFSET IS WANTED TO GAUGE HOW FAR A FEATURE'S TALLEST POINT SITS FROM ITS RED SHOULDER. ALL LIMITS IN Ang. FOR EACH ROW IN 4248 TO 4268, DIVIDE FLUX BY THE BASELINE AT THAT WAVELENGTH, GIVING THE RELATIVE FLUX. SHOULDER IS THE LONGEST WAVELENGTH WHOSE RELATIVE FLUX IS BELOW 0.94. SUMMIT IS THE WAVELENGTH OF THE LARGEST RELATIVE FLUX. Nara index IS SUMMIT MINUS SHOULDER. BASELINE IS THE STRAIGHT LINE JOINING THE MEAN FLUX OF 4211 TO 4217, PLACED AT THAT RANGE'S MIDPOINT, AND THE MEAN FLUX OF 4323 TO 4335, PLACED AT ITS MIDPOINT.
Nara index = 5.9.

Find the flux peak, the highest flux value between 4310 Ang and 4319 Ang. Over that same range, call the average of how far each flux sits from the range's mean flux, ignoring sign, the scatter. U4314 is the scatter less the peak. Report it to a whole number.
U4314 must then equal -32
